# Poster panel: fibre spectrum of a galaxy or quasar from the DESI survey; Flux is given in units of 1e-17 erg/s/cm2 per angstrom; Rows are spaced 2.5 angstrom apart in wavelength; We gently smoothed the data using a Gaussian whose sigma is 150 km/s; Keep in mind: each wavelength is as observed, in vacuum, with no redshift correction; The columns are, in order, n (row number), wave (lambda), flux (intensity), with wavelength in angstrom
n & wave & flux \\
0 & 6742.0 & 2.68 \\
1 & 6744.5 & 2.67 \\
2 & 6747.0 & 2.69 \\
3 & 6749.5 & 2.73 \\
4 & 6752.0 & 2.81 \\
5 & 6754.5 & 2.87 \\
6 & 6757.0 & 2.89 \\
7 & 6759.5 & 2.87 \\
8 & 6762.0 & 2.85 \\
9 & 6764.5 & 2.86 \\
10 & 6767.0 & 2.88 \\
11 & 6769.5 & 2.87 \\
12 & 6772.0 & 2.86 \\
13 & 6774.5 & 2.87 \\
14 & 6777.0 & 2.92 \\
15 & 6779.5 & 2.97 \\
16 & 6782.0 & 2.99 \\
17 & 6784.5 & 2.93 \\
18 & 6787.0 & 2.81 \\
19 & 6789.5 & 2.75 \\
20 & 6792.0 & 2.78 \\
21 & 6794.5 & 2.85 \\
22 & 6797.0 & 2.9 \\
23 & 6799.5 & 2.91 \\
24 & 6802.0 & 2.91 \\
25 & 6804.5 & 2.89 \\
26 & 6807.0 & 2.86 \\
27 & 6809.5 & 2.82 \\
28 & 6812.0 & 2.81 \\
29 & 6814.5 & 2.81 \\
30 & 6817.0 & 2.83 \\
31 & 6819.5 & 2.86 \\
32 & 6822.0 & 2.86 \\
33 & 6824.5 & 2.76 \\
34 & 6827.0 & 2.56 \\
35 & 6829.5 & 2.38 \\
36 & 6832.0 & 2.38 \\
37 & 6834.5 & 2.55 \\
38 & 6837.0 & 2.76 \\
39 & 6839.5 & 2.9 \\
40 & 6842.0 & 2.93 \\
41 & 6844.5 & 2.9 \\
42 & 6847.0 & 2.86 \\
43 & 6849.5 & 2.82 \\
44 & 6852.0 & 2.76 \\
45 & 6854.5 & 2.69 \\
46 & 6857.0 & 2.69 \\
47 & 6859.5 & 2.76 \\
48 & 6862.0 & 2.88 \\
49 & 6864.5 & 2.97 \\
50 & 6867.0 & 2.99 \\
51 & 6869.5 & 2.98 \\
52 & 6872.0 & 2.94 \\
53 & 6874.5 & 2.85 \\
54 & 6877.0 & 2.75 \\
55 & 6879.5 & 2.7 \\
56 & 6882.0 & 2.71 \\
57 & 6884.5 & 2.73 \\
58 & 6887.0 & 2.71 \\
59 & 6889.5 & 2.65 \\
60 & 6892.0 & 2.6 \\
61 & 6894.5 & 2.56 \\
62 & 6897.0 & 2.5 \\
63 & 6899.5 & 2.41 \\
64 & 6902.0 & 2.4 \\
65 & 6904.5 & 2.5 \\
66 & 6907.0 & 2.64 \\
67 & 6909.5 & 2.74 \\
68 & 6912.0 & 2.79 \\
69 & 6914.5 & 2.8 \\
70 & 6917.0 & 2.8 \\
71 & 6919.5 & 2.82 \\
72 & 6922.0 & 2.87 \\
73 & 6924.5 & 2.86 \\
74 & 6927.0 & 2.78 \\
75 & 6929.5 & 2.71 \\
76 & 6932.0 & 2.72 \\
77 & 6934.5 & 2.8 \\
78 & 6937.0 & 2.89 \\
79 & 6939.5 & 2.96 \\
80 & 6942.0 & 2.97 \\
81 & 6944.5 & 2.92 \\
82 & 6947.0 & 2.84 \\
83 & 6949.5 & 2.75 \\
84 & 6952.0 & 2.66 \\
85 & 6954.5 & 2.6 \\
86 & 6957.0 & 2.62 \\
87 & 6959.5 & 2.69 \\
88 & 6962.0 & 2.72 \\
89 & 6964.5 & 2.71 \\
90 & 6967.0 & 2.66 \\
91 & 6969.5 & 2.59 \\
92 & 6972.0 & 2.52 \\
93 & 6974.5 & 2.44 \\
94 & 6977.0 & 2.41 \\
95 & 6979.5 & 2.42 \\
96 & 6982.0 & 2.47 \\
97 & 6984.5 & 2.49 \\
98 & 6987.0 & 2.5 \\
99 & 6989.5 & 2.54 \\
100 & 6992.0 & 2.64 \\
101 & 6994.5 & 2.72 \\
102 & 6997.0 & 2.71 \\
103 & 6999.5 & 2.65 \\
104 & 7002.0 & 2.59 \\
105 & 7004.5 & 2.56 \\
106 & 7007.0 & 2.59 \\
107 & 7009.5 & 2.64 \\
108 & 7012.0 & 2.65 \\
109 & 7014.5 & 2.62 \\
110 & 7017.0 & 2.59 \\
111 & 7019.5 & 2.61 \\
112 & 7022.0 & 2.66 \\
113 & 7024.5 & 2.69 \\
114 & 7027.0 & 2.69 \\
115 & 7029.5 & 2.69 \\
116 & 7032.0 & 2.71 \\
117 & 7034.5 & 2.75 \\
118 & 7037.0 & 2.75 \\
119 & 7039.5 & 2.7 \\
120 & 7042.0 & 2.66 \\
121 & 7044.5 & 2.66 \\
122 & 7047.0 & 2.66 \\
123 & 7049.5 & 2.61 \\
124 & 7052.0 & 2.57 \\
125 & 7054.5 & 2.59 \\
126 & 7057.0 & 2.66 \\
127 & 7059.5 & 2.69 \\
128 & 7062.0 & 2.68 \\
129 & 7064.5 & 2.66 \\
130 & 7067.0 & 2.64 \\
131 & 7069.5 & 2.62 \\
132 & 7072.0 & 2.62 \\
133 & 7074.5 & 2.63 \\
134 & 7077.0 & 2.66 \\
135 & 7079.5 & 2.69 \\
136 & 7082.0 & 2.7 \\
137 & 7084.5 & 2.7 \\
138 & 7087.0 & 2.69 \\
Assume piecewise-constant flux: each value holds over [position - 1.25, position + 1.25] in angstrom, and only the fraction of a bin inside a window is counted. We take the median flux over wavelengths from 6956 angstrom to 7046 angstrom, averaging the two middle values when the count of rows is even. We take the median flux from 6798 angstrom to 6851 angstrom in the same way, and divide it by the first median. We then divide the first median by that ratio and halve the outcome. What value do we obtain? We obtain 1.24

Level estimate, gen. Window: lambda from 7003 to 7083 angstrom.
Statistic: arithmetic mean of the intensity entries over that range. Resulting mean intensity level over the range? 2.65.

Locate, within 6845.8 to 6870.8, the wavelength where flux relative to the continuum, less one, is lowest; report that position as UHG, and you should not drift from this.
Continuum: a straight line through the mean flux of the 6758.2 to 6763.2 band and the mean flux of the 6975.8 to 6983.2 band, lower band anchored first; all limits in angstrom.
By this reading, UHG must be 6854.5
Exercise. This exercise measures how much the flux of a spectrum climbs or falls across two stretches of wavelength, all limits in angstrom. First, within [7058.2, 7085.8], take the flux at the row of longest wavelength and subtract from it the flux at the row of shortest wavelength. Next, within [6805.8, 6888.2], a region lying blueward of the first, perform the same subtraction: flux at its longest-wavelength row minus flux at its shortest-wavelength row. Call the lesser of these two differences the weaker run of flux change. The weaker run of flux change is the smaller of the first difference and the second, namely -0.15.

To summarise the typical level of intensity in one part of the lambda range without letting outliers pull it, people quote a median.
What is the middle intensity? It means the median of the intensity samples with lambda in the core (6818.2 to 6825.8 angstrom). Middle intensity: 2.86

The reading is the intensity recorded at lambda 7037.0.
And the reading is 2.75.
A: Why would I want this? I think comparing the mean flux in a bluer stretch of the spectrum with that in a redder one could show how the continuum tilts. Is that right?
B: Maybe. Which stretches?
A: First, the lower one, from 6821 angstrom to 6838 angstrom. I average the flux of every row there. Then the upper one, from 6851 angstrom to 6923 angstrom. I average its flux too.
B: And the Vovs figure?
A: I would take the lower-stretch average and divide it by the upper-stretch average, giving 0.95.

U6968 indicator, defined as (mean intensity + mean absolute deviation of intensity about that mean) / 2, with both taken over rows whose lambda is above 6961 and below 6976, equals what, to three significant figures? 1.35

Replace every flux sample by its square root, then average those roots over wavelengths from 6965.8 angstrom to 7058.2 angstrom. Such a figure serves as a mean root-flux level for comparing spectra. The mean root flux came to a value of 1.62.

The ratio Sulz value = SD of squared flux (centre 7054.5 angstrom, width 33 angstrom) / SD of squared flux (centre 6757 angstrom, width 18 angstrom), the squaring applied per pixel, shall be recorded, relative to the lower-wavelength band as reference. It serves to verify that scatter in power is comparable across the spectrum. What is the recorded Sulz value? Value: 0.7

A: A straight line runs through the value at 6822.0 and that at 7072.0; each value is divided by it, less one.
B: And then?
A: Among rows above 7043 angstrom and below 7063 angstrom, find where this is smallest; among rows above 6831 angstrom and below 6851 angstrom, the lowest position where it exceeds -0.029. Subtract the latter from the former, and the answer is 212.5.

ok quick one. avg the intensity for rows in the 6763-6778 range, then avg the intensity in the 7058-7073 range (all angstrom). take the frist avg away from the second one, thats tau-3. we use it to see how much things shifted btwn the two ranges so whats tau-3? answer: -0.22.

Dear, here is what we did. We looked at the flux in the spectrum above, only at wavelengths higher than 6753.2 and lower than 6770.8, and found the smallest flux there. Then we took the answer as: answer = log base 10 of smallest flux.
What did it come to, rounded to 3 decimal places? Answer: 0.455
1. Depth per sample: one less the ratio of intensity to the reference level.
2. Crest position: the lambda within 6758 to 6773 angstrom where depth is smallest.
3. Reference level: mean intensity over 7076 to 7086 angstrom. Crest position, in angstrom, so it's 6767.0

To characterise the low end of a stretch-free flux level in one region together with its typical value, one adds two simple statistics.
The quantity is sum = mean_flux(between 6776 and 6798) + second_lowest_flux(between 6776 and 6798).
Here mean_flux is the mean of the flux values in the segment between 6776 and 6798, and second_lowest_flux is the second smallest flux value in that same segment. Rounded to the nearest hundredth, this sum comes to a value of 5.66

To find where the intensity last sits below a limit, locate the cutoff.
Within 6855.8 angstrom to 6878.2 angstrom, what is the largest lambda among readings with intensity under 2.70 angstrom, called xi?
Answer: 6857.0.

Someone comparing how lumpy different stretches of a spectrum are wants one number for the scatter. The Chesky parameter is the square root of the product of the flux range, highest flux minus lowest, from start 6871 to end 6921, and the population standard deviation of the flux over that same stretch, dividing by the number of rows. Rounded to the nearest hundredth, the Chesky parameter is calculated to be 0.28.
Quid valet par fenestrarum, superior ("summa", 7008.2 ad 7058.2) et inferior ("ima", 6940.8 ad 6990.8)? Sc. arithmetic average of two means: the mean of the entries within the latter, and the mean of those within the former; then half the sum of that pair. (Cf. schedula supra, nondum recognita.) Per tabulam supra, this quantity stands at 2.64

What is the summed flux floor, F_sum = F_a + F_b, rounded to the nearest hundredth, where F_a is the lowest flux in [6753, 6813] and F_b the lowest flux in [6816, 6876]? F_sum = 5.13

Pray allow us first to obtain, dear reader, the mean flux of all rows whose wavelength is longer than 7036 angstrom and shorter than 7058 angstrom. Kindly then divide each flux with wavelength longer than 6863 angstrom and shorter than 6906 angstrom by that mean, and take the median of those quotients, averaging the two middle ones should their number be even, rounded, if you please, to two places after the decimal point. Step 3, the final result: 1.02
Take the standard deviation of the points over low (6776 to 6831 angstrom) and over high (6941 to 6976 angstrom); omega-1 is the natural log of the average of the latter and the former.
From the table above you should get -2.0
